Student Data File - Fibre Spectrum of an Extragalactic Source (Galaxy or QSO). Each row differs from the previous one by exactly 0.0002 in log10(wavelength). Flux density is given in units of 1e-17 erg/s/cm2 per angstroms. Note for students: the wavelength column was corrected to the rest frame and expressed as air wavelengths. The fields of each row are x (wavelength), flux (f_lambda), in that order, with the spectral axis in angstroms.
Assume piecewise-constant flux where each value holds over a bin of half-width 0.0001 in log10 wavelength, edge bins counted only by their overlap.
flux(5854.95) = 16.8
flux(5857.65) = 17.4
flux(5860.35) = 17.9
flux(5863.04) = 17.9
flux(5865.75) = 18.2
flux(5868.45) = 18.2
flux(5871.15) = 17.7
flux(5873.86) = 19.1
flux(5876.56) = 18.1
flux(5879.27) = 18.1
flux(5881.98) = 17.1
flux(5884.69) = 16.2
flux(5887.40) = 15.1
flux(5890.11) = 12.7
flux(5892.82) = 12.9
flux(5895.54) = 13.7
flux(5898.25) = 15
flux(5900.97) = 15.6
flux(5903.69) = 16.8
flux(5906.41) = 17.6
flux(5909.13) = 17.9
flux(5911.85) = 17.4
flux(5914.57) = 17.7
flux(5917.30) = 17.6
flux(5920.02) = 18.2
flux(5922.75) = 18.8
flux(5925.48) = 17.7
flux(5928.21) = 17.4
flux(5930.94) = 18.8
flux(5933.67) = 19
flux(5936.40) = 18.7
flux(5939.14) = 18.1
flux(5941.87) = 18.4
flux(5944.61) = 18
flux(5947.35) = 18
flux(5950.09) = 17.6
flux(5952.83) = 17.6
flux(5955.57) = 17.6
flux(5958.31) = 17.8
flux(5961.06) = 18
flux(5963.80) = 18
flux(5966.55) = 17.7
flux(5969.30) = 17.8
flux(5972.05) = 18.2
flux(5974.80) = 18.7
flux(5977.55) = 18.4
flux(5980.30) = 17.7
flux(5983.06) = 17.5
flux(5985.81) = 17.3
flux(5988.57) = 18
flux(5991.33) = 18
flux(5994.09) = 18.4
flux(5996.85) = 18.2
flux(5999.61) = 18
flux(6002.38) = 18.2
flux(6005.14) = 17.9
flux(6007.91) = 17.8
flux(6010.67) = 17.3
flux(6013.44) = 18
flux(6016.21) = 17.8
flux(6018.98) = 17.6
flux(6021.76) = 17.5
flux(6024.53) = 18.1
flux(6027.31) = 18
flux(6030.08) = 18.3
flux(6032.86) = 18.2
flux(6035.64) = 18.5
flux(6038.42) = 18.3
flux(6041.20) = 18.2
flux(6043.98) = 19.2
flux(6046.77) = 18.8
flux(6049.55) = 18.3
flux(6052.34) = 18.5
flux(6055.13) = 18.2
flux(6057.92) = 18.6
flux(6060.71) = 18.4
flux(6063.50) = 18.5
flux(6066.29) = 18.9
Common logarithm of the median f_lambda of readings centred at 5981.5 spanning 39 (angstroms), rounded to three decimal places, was 1.255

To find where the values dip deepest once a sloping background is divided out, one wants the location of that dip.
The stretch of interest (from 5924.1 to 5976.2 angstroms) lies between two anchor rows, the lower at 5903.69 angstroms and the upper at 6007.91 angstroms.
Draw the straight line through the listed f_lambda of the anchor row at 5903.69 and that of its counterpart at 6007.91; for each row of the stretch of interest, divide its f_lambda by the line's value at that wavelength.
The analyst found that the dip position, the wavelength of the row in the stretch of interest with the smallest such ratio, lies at 5966.55 angstroms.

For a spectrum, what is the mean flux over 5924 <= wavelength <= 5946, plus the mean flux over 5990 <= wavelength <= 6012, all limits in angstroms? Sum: 36.24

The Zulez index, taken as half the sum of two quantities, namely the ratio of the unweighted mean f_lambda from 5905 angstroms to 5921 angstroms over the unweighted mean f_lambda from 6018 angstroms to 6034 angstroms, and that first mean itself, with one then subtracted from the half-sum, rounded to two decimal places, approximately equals 8.36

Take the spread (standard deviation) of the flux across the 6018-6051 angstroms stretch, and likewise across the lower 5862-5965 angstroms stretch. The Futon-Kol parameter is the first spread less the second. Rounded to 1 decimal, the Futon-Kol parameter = -1.1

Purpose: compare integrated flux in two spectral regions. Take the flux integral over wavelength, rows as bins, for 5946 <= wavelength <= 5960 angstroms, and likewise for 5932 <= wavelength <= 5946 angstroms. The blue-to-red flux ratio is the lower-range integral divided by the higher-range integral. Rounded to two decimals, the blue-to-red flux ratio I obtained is 1.04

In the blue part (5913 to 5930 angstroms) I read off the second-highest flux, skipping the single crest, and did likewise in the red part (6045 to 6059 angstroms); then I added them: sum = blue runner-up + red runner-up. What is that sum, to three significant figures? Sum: 36.8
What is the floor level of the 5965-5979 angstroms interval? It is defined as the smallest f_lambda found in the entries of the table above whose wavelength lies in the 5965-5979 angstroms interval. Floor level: 17.7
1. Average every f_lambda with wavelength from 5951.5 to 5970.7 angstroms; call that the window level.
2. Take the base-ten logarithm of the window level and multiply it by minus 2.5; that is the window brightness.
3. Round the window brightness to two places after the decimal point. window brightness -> -3.13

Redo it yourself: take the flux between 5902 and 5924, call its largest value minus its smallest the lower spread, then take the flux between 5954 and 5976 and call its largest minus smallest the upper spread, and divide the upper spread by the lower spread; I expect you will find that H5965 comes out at 0.55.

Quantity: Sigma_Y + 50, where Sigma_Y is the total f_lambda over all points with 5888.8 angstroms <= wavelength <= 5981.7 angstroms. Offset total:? 641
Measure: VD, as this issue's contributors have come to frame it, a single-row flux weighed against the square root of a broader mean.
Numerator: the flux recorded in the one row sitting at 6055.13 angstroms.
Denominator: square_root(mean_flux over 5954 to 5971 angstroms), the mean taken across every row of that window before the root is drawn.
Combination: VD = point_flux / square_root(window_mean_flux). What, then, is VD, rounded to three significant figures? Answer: 4.31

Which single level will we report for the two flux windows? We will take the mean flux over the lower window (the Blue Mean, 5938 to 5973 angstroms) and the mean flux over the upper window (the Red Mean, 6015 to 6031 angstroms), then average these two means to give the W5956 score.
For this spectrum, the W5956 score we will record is 17.9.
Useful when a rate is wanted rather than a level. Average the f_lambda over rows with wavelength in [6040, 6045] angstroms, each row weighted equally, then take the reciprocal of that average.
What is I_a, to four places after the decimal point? 0.0535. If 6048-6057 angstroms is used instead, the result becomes 0.0545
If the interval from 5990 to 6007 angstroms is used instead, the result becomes 0.0552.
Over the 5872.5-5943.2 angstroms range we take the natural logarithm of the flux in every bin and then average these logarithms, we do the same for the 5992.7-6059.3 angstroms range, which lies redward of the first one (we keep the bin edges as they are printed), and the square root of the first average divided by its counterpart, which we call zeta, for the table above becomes 0.99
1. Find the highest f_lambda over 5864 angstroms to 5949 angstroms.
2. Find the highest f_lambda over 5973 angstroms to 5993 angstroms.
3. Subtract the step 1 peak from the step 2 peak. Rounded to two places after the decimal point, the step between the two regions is -0.40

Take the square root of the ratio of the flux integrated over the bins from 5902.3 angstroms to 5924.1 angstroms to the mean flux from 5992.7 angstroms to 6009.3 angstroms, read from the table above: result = 4.6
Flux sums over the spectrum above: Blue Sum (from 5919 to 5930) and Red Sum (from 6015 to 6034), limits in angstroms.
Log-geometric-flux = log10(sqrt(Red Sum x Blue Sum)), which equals 1.98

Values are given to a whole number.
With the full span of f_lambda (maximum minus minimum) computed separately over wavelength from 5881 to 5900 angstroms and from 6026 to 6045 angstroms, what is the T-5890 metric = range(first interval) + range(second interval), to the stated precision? 6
